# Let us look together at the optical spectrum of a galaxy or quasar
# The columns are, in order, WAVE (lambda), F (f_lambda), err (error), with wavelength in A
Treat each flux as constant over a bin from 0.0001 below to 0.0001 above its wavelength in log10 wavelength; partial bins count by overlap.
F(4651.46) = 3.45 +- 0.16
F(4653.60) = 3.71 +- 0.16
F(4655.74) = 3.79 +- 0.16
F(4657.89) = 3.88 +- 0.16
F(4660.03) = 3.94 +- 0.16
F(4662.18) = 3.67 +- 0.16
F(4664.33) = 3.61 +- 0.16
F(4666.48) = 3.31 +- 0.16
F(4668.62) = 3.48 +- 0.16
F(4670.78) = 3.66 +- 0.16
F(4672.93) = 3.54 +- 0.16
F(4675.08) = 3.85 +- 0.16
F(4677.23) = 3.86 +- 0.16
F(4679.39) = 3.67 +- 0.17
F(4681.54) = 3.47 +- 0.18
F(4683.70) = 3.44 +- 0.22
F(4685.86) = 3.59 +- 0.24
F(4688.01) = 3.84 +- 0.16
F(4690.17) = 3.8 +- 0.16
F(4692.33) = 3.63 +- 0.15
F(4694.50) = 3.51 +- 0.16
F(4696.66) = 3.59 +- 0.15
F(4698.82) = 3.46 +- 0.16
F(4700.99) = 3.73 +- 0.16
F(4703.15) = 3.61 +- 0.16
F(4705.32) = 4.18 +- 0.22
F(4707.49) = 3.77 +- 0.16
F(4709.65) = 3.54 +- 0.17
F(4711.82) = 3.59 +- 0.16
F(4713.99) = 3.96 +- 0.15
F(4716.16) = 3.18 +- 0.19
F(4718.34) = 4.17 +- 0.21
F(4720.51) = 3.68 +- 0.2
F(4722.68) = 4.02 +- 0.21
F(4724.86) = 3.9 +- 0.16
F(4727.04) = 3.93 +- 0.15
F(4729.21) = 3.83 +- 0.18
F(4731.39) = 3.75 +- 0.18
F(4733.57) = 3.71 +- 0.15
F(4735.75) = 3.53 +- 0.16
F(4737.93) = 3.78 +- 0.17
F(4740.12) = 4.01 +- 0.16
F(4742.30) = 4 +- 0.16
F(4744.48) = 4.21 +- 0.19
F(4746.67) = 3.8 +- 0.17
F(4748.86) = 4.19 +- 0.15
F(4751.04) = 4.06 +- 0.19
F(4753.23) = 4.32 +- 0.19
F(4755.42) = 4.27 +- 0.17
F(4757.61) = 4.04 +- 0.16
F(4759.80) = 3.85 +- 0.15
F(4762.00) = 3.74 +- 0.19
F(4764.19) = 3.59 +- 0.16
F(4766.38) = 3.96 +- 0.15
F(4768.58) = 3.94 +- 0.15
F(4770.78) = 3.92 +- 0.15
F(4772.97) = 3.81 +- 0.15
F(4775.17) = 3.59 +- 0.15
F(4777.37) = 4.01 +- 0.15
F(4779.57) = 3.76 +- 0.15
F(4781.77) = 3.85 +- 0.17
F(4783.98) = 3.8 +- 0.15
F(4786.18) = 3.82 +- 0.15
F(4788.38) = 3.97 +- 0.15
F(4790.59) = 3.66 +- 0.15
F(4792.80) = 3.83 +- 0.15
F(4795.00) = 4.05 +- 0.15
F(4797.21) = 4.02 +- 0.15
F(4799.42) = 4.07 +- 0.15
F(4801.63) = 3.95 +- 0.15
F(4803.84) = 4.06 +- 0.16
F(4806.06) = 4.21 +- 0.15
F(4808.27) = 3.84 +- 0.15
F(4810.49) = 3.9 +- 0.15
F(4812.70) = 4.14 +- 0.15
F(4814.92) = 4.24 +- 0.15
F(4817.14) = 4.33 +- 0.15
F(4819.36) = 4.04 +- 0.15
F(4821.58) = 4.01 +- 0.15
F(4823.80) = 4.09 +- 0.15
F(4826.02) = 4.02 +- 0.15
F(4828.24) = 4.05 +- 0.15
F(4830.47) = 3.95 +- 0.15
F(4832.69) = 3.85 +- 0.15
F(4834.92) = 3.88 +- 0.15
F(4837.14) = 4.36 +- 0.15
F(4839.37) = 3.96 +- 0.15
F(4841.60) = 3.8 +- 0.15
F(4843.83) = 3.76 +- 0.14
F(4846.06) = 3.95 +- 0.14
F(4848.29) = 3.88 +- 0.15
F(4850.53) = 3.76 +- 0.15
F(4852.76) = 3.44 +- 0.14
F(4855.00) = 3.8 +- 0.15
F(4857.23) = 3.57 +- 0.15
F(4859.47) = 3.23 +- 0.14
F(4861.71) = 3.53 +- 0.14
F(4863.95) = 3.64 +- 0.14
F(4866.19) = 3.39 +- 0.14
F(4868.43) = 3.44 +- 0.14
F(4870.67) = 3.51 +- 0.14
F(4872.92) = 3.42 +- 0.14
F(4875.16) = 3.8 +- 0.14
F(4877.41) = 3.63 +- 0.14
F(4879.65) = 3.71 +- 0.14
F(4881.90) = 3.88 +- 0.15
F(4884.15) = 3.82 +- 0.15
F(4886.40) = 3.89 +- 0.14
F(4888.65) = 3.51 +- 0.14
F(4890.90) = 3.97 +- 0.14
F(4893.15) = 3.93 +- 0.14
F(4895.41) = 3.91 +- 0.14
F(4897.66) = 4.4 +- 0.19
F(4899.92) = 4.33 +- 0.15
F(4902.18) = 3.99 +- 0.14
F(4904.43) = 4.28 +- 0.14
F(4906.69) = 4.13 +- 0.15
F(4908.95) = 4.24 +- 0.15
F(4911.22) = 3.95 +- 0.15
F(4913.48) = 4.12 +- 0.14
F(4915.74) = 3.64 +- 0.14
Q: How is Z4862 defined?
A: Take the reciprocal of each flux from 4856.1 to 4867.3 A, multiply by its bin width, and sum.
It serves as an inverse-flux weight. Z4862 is 3.23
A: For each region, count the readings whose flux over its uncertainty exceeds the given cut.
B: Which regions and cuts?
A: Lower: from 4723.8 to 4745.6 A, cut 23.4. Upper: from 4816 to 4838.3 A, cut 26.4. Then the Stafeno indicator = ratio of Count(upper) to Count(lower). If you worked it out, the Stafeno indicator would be 1.4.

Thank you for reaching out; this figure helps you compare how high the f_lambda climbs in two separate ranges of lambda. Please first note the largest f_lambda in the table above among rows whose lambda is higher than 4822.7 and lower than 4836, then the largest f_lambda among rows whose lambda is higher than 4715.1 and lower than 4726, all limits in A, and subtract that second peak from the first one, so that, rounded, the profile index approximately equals -0.1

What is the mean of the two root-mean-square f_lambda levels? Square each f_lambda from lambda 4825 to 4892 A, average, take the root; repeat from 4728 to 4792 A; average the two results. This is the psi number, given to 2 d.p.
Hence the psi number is 3.82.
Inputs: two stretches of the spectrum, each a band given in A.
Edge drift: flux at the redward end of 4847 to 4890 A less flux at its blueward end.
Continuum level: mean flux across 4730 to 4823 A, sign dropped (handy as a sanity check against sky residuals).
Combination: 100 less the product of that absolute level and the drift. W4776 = 101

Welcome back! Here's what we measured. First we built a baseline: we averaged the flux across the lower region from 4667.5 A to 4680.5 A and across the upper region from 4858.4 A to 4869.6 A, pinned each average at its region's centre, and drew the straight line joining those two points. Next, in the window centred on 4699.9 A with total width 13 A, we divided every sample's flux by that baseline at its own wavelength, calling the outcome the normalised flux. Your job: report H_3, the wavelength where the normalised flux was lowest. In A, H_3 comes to 4698.82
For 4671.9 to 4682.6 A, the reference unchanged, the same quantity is 4681.54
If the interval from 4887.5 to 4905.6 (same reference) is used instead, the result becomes 4888.65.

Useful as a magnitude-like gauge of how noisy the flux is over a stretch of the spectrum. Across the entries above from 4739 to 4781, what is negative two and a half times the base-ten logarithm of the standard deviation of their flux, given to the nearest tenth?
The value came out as 1.7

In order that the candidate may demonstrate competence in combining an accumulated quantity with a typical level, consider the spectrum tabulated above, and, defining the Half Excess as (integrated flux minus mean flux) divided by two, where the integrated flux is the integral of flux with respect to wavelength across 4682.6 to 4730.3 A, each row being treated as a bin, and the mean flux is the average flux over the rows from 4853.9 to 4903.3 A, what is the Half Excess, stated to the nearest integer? 87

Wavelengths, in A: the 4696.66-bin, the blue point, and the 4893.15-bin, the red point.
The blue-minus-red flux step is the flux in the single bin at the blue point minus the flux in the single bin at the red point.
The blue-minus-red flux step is -0.34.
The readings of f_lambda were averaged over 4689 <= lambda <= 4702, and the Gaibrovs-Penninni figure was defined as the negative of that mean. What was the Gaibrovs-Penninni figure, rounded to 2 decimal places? -3.62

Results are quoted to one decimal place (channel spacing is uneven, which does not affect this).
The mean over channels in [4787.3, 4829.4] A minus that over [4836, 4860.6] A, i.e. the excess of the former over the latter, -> 0.3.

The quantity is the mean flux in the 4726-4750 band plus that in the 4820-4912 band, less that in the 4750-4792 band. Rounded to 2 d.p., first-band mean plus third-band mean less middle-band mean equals 3.84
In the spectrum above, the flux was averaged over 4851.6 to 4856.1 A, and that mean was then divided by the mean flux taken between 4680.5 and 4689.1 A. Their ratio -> 1.01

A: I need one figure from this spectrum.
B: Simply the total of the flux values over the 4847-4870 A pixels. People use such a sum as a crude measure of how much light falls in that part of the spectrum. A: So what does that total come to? 35.7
